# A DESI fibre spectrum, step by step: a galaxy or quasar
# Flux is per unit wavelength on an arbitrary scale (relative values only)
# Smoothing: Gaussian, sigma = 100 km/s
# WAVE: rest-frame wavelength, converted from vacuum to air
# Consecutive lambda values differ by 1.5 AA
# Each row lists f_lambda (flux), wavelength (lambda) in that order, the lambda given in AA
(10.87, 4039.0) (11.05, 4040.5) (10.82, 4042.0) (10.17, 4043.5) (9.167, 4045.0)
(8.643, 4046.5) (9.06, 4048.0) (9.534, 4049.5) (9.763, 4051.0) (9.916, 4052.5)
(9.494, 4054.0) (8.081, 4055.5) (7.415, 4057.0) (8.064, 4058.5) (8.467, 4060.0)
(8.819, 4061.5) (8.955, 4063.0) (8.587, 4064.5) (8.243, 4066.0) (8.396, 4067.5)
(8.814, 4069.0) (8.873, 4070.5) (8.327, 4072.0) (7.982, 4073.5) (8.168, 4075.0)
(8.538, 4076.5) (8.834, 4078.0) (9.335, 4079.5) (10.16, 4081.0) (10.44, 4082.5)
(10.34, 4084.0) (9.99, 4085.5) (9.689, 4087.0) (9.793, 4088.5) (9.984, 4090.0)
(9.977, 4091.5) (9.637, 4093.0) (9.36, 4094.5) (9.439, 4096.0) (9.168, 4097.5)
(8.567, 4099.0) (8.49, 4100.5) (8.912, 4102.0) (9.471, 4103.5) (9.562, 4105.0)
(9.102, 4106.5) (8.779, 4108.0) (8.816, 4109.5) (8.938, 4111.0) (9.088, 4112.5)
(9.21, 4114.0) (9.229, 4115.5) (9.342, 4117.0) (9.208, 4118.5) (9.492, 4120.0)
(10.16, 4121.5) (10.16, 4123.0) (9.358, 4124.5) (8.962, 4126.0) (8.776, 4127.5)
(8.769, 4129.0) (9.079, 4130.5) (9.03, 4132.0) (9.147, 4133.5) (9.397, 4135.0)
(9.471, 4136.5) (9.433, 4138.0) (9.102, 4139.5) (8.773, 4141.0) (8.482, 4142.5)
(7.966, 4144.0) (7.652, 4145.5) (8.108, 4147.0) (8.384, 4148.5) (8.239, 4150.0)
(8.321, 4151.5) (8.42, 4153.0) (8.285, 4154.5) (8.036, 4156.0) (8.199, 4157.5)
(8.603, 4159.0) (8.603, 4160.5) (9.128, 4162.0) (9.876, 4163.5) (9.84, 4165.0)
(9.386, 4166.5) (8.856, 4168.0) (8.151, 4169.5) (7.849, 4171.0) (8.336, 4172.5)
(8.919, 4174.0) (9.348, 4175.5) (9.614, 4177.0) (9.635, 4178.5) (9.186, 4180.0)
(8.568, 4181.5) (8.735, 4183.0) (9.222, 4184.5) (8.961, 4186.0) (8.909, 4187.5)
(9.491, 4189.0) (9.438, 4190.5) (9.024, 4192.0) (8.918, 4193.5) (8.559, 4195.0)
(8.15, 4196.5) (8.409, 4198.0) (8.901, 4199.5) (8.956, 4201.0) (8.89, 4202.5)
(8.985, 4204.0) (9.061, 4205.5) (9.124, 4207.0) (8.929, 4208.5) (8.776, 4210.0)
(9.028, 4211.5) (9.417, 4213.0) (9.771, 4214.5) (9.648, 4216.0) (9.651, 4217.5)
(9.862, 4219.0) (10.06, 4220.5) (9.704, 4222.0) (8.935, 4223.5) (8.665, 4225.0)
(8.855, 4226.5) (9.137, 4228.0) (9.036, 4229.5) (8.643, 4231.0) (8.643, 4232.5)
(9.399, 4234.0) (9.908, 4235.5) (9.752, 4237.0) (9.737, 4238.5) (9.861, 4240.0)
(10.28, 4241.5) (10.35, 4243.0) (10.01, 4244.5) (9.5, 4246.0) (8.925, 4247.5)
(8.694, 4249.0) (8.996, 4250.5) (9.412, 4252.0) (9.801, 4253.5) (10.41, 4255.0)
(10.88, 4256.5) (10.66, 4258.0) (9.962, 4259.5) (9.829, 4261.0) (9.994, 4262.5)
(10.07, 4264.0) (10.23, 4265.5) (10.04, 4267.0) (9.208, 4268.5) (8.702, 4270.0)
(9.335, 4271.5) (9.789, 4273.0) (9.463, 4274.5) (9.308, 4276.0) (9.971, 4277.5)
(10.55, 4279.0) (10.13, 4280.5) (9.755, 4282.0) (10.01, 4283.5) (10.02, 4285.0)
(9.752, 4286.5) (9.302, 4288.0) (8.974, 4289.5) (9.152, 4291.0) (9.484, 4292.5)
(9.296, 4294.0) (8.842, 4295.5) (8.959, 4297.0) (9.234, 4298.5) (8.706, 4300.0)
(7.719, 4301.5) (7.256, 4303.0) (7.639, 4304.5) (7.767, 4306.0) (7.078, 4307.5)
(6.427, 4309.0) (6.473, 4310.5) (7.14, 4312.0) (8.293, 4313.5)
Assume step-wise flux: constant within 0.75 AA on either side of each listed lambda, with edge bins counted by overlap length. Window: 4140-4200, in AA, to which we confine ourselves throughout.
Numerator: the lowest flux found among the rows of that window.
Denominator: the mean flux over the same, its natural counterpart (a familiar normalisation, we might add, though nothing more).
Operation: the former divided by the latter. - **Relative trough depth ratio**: 0.88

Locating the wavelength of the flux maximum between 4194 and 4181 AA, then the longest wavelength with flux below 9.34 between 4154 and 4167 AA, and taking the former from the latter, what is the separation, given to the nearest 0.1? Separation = -27.0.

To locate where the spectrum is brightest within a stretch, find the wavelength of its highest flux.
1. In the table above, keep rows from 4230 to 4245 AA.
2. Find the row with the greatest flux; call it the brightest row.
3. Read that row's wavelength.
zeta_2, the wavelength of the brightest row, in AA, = 4243.0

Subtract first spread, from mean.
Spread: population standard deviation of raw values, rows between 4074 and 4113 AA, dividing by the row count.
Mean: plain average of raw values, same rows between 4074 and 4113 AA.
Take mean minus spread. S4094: 8.73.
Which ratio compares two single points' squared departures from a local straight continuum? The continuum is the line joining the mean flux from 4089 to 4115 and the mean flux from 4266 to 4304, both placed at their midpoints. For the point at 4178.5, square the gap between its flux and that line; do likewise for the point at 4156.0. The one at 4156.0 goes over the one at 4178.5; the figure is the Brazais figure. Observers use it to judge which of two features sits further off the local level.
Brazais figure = 10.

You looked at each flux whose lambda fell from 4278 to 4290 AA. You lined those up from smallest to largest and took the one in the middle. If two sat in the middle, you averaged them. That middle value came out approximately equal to 9.9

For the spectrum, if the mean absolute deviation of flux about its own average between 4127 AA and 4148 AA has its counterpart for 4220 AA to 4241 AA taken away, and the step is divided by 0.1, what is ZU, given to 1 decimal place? -0.3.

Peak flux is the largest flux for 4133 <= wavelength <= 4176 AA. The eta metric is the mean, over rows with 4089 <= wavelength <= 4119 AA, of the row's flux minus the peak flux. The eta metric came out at -0.66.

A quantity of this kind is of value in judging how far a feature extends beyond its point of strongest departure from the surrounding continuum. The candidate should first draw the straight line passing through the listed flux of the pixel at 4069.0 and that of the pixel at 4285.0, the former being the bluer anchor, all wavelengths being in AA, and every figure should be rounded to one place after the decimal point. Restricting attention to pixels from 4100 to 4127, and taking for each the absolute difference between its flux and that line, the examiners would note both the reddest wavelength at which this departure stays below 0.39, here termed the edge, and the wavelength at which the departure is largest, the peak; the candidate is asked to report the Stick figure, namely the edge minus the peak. 4.5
